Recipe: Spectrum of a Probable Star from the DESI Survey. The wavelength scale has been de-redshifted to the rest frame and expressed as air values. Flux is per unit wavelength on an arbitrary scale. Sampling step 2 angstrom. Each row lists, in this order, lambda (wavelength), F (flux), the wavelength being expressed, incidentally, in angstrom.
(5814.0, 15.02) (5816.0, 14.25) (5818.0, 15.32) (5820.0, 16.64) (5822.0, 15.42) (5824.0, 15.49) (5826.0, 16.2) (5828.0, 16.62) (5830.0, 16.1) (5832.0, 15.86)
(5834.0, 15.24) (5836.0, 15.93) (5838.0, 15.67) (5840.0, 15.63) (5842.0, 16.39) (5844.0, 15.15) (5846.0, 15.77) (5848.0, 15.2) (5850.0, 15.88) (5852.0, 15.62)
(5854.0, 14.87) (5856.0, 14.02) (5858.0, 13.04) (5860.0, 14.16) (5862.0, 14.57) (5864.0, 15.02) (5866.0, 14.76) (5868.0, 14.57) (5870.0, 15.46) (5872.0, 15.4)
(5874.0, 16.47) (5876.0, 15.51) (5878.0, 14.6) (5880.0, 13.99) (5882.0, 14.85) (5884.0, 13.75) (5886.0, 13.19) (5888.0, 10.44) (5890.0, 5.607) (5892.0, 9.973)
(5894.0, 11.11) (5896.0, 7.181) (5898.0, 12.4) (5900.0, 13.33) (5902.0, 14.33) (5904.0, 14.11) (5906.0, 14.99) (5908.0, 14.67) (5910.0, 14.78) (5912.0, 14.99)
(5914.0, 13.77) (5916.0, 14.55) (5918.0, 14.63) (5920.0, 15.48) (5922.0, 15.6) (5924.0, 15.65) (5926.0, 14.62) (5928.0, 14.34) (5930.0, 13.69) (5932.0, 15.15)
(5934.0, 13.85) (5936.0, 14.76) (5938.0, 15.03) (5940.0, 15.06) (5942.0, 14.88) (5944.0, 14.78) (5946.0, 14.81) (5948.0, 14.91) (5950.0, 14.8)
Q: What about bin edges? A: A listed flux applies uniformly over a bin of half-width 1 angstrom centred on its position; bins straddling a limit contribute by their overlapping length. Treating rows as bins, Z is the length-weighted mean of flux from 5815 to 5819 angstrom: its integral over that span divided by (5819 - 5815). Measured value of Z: 14.8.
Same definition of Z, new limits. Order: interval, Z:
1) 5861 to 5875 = 15.2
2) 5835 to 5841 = 15.7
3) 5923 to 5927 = 15.1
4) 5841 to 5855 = 15.6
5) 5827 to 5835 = 16.0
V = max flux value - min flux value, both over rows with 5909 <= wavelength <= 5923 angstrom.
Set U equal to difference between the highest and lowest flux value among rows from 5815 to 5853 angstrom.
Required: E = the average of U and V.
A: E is 2.1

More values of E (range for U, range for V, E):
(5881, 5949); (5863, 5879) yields 6.0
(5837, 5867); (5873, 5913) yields 7.1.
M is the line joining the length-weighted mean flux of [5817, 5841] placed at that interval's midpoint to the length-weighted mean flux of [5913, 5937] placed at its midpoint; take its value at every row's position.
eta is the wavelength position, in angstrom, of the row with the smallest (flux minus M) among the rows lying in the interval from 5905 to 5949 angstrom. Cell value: 5914.0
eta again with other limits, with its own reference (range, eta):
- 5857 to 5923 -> 5890.0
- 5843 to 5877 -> 5858.0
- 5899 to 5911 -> 5900.0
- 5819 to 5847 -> 5834.0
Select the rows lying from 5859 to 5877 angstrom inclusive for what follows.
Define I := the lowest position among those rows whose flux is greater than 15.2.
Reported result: 5870.0 angstrom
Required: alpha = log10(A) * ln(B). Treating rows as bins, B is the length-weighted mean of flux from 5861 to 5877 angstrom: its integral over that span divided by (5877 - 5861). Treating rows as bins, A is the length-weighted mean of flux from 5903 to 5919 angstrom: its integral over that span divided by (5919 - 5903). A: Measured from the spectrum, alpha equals 3.17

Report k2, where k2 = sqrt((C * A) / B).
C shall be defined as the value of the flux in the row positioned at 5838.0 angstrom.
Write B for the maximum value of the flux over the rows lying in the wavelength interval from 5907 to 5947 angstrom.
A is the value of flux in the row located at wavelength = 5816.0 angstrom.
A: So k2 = 3.78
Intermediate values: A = 14.25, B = 15.65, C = 15.67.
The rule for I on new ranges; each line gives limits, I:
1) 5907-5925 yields 5920.0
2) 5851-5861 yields 5852.0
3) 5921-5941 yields 5922.0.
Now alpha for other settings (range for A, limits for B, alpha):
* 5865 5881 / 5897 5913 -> 3.13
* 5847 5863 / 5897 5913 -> 3.09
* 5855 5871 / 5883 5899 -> 2.72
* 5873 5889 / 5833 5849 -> 3.16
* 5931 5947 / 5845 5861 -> 3.15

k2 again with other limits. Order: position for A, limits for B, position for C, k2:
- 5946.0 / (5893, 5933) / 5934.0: 3.62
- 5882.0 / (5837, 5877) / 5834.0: 3.71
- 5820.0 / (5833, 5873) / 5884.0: 3.74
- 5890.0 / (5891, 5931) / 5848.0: 2.33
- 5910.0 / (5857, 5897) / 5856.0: 3.55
